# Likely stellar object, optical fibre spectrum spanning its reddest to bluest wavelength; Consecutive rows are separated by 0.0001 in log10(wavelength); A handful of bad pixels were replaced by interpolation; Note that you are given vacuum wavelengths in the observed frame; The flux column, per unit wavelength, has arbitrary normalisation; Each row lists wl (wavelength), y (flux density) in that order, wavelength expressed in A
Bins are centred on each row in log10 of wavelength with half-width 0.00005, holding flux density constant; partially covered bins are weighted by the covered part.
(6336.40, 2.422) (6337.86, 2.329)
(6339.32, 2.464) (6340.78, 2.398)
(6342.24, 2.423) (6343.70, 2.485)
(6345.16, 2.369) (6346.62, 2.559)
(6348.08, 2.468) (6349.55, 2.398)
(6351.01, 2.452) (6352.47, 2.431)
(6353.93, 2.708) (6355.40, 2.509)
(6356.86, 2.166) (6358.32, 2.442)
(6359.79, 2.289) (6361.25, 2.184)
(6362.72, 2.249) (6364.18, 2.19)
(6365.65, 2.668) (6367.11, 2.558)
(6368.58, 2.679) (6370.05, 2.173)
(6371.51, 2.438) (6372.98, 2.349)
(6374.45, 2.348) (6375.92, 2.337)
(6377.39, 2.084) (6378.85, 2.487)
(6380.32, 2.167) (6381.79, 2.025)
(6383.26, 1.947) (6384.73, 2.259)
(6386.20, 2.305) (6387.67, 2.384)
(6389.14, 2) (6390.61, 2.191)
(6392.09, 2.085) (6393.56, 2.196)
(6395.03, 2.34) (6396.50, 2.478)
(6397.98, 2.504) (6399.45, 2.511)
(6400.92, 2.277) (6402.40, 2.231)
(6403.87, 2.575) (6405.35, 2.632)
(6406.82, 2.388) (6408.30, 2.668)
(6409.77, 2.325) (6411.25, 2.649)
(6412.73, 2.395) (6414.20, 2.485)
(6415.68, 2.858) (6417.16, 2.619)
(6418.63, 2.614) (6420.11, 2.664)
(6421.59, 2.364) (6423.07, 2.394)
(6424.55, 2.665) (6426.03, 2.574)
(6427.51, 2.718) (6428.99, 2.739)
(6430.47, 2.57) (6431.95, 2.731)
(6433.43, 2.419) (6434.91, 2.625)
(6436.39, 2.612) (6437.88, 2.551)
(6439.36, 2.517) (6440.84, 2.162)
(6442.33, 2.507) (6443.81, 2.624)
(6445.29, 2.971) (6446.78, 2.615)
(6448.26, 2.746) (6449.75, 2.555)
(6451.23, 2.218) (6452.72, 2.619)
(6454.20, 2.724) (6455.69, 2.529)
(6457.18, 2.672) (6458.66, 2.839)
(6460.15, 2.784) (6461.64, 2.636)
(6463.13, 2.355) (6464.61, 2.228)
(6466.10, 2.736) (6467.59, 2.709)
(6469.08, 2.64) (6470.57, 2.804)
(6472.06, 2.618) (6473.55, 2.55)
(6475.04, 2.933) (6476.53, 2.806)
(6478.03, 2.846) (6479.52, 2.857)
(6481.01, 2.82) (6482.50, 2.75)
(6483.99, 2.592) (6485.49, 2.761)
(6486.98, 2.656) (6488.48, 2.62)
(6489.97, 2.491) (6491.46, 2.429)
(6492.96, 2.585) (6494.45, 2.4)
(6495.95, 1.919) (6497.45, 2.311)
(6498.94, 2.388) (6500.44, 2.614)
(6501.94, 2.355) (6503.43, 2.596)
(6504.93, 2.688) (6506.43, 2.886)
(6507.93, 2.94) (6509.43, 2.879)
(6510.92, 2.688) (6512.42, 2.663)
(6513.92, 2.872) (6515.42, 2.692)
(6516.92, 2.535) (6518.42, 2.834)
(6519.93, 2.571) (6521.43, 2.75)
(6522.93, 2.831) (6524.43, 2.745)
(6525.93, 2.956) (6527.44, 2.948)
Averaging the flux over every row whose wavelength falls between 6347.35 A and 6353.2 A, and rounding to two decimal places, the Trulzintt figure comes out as 2.44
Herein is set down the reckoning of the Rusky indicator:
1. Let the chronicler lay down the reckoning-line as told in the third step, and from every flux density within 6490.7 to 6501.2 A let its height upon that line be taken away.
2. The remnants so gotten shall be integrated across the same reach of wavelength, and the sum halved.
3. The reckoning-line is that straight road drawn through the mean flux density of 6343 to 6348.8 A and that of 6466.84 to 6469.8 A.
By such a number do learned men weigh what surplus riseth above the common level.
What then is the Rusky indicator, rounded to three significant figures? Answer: -1.79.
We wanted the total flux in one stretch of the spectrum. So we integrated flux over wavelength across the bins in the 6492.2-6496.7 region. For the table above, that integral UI 10.3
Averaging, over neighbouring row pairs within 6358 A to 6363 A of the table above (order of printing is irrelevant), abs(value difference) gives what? 0.108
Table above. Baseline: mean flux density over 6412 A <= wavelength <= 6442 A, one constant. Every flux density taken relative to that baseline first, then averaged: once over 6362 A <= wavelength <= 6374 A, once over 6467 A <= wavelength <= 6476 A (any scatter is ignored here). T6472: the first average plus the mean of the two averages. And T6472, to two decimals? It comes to -0.15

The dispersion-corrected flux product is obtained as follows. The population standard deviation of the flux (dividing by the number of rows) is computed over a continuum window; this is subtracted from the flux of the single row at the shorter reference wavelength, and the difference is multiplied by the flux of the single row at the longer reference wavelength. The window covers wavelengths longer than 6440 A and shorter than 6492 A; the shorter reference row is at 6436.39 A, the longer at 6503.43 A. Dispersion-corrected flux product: 6.29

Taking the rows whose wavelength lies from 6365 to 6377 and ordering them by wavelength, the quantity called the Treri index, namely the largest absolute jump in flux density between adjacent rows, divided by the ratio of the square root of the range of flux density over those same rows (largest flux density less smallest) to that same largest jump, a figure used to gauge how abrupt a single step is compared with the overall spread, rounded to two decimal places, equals 0.36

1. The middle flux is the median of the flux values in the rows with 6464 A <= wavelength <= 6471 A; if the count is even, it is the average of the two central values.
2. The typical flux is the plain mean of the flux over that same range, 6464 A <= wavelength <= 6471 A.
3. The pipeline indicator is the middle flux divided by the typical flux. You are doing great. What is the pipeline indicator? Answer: 1.03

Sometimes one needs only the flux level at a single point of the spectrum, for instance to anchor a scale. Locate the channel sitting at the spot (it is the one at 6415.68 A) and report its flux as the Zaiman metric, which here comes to 2.858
